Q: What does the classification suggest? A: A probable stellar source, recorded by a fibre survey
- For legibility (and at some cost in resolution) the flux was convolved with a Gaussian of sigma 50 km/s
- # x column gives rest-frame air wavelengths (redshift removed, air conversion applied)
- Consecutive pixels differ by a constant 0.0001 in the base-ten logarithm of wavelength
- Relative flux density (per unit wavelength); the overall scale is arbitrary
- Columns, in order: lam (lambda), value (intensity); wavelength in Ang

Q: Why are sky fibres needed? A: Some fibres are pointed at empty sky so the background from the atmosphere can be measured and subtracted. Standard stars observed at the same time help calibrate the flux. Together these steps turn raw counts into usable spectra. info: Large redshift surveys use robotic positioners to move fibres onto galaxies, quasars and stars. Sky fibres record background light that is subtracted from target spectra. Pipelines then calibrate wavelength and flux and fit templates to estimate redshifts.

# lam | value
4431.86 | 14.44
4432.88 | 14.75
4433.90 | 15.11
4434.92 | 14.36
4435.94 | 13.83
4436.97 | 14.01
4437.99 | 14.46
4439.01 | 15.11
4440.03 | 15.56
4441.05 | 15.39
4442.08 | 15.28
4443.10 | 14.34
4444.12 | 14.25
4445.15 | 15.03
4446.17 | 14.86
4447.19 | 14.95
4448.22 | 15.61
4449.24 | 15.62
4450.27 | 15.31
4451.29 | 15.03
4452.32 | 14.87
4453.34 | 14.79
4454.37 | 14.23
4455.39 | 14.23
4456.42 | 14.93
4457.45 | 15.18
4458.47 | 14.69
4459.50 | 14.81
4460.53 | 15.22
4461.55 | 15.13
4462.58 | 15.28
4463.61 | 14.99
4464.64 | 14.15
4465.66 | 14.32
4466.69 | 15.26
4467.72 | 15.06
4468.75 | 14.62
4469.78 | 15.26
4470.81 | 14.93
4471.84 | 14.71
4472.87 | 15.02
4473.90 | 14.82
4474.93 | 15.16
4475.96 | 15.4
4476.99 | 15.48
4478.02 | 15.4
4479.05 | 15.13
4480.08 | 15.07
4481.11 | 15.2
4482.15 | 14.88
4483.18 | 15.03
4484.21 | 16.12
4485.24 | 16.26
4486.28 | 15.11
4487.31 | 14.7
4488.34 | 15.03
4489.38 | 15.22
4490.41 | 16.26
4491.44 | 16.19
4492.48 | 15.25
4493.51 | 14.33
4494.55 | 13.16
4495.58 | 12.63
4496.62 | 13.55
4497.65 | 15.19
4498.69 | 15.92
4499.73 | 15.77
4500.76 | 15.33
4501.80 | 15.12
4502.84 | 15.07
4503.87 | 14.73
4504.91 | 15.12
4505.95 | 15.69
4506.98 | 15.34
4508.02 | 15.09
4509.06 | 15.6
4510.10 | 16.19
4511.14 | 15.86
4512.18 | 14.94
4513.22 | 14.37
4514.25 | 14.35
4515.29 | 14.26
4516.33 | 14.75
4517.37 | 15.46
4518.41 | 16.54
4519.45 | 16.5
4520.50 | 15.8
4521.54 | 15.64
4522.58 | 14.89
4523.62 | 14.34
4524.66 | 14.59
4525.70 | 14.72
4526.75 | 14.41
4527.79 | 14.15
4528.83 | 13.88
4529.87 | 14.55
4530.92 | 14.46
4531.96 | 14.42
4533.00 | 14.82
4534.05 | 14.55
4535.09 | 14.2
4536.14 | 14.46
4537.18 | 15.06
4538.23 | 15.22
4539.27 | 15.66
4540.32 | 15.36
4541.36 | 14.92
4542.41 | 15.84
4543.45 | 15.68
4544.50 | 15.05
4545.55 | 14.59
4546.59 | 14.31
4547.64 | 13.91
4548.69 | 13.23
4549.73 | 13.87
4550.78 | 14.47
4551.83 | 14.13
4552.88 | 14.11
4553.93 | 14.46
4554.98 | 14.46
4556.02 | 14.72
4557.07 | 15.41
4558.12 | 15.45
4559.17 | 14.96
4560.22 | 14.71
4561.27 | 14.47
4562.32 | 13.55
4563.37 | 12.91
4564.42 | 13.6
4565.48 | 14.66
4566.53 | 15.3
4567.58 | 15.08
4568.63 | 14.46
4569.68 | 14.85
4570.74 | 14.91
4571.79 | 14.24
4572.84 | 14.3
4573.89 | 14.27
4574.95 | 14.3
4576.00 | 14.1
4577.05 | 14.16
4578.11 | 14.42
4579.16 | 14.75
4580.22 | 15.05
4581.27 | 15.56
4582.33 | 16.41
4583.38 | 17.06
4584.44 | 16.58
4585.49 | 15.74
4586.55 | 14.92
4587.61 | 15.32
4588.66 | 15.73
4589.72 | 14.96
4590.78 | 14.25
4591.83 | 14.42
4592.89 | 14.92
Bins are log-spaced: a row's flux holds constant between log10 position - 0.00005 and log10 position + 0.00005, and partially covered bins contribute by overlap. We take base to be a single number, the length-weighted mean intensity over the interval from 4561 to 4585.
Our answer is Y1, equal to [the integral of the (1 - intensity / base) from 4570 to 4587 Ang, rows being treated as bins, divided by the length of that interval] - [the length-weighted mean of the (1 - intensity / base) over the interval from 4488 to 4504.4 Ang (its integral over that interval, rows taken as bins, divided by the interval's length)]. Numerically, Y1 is -0.009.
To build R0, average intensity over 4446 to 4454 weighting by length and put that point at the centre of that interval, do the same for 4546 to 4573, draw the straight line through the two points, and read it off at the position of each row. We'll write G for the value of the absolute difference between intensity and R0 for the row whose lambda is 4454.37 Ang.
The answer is 0.9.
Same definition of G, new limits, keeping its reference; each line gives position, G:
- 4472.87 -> 0.0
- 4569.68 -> 0.5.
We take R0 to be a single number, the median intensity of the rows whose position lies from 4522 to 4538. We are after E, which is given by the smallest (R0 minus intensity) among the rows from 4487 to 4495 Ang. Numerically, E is -1.8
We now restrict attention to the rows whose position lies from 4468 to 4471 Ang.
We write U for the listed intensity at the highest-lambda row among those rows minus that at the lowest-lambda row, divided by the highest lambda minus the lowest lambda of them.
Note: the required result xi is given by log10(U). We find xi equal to -0.82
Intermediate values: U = 0.150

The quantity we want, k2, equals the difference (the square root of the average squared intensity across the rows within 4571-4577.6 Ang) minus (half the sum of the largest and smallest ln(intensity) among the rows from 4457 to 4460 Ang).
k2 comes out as 11.5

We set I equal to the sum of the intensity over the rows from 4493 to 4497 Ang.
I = 54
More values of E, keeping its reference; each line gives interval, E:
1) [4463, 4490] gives -1.8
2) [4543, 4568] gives -1.2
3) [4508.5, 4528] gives -2.1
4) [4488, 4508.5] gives -1.8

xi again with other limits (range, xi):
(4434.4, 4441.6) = -0.77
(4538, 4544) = -1.05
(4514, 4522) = -0.75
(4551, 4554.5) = -0.80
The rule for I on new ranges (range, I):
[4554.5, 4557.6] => 45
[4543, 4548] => 74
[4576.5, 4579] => 29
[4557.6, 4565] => 100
